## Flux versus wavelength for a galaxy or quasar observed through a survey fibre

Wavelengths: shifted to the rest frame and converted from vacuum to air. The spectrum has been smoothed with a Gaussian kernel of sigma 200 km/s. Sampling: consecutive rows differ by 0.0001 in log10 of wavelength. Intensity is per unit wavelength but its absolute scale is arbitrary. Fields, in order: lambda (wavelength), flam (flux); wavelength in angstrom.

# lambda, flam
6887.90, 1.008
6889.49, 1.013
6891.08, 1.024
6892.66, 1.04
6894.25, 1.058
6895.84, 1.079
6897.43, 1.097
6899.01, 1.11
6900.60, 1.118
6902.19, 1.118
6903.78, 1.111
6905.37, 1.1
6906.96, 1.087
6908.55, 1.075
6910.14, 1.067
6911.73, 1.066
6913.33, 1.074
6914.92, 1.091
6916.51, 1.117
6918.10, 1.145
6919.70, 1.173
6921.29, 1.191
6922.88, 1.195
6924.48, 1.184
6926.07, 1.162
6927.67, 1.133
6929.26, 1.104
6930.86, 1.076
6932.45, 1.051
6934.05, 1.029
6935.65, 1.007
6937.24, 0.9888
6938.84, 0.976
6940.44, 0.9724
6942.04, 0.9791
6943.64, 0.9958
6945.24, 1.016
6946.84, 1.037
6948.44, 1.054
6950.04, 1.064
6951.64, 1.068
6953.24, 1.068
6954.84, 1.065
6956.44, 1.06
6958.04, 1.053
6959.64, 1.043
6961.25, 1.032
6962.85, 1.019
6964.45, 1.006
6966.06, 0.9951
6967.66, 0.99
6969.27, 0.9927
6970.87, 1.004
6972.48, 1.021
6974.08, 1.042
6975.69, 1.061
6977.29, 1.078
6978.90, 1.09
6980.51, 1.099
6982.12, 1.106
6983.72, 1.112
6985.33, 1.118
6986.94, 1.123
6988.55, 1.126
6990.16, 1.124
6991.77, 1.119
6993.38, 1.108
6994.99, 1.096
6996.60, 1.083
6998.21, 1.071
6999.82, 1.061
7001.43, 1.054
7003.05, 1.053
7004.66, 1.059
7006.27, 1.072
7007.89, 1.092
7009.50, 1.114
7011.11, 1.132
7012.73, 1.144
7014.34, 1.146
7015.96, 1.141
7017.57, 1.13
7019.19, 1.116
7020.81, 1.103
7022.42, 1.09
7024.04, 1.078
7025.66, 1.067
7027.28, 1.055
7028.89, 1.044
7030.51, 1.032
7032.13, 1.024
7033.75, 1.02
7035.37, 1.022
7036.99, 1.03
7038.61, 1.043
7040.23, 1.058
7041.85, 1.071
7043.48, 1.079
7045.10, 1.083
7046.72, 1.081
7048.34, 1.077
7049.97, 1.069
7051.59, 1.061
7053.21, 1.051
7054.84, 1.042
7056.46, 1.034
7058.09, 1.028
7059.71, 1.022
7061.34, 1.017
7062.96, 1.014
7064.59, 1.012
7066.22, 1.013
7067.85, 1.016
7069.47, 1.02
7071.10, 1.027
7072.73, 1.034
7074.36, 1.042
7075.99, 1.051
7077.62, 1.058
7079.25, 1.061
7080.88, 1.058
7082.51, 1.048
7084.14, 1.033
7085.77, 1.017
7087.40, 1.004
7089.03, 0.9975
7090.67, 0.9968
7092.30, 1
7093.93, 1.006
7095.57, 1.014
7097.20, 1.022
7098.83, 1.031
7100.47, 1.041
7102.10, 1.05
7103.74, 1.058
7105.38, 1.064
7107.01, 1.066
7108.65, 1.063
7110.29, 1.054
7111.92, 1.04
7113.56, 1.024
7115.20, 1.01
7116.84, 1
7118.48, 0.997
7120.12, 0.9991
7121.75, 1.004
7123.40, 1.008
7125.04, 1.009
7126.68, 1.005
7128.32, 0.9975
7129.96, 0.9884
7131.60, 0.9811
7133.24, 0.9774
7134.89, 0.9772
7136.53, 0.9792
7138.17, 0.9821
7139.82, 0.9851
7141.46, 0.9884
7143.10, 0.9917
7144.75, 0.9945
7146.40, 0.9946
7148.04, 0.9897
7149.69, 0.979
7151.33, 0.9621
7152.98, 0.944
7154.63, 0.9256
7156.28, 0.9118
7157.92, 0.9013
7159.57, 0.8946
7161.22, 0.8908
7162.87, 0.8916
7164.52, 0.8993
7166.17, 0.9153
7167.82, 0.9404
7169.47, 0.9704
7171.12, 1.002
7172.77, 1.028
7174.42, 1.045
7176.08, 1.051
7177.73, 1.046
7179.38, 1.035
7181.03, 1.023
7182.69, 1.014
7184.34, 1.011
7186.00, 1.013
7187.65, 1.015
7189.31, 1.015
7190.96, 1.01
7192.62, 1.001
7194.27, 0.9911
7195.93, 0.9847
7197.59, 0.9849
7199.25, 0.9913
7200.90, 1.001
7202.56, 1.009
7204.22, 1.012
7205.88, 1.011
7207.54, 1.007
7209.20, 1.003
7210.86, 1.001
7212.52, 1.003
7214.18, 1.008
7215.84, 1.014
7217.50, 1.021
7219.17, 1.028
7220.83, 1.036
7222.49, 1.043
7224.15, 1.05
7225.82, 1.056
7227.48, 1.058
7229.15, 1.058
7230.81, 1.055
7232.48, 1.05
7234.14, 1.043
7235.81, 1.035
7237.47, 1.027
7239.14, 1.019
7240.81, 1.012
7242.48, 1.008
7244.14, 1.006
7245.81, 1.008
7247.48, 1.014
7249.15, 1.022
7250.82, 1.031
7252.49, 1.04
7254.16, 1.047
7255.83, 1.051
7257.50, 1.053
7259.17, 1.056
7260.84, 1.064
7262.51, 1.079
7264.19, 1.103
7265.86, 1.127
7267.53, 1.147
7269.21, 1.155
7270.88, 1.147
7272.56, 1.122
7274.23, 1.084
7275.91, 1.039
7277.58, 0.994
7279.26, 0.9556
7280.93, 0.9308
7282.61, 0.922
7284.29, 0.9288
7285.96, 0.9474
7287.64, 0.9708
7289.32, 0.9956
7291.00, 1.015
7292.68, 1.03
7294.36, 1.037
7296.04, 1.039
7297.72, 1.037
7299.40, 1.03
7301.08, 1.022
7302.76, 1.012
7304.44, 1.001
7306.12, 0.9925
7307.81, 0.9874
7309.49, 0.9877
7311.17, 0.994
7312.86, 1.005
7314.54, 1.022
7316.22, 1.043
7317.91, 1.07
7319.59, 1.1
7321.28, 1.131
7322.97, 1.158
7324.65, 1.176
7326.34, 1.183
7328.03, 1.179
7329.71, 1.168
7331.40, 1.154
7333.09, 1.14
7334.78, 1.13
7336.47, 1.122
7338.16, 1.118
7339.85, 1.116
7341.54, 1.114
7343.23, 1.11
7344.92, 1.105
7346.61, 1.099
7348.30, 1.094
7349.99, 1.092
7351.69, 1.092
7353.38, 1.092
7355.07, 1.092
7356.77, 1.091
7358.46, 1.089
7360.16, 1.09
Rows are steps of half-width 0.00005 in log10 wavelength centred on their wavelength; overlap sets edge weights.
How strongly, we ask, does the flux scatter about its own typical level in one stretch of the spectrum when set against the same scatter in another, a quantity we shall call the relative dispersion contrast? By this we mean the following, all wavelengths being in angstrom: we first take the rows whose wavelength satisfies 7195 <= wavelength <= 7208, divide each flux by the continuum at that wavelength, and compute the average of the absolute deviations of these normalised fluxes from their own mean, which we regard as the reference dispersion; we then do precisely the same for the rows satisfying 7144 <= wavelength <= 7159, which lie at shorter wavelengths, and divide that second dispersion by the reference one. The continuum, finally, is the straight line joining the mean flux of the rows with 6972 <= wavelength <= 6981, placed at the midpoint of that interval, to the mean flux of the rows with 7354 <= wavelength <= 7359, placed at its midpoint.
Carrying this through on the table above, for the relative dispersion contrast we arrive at 3.3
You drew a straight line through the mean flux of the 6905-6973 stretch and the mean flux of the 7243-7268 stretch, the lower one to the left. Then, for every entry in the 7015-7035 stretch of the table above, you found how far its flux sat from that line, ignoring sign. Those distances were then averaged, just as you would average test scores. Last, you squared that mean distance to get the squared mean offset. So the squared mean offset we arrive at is 0.0013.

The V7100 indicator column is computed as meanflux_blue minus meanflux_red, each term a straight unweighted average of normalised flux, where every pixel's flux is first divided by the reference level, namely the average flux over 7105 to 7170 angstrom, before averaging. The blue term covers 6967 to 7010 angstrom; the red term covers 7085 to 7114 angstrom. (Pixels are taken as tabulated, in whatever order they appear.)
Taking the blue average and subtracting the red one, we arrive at 0.047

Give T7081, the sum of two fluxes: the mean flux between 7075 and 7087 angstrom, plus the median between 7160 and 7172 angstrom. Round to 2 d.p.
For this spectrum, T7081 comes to 1.96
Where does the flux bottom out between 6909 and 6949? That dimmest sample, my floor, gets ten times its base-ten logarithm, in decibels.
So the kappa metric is -0.12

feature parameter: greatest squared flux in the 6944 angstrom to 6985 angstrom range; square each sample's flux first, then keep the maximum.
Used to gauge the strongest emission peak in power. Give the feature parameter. 1.24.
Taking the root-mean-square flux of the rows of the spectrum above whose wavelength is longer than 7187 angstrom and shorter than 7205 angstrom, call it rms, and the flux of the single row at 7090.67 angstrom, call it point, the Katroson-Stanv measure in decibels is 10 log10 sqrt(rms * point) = 0.00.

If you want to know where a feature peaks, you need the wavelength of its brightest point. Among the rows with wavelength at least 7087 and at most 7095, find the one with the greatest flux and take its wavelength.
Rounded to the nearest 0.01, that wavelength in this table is 7093.93 angstrom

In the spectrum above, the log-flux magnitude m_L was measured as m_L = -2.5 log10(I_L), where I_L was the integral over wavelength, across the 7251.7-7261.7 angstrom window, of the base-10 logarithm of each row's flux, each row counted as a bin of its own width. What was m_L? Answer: 1.6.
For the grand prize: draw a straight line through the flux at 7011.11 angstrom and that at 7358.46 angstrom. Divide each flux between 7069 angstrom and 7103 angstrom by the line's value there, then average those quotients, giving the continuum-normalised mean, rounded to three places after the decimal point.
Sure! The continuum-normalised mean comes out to 0.917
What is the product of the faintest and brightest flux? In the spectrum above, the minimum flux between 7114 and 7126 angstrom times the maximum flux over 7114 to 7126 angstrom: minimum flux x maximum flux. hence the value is 1.01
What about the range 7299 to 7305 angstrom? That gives 1.03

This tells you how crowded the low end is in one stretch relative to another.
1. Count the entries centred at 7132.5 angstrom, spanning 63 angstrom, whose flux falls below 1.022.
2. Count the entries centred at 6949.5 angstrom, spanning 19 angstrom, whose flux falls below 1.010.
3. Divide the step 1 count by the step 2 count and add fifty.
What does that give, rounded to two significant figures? 60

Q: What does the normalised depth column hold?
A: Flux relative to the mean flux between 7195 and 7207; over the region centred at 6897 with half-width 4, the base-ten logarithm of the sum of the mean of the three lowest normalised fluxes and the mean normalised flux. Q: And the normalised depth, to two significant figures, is 0.34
